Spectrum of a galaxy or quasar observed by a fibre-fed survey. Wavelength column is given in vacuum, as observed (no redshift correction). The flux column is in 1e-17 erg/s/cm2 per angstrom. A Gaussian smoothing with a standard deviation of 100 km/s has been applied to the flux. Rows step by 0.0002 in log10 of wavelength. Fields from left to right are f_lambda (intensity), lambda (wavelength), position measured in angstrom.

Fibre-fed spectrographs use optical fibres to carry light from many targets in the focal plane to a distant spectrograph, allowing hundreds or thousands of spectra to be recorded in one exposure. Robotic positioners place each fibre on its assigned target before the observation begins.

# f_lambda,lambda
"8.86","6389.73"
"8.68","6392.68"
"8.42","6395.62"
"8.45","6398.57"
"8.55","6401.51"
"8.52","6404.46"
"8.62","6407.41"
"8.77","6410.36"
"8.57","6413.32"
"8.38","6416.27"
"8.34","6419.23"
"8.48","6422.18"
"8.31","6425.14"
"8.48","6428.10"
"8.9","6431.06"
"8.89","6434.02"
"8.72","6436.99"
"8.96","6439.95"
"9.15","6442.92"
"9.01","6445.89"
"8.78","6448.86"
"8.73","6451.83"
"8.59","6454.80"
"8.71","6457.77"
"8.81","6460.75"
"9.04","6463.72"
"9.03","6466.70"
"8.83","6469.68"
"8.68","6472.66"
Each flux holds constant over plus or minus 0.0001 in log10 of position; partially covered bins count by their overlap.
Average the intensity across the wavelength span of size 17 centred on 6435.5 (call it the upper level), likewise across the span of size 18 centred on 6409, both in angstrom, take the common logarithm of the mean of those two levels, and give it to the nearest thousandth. 0.940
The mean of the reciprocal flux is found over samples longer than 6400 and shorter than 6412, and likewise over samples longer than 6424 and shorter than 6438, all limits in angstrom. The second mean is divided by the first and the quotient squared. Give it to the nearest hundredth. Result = 0.99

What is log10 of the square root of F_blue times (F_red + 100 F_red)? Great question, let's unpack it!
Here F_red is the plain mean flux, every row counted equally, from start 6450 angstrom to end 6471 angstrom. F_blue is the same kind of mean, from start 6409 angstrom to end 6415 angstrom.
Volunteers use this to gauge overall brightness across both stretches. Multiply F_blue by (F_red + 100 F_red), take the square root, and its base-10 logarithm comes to 1.94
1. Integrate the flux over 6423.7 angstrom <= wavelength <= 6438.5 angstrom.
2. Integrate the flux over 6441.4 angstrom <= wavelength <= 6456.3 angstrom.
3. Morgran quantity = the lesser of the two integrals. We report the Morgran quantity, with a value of 128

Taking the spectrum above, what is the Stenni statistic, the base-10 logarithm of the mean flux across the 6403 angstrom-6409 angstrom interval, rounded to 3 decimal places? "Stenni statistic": 0.933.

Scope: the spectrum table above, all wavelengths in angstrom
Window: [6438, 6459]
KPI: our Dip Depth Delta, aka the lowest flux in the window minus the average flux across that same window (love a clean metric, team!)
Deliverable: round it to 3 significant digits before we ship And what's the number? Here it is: -0.257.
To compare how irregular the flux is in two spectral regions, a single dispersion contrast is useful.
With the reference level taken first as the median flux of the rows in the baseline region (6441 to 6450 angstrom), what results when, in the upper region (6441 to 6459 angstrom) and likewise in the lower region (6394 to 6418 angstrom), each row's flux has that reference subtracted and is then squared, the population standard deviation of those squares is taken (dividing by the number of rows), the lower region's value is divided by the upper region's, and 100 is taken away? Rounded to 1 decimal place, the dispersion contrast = -98.2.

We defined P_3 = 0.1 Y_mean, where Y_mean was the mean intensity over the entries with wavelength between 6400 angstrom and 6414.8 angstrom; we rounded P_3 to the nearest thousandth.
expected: 0.861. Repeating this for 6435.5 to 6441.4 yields 0.884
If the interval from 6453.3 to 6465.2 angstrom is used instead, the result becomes 0.879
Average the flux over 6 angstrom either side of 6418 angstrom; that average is 8.44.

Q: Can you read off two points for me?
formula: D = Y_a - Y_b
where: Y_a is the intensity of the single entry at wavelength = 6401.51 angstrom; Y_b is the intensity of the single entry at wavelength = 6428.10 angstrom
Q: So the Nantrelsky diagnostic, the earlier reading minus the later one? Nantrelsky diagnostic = 0.07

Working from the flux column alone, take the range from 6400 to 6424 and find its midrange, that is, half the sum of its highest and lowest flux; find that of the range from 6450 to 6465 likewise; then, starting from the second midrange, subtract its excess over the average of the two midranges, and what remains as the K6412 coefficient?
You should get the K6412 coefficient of 8.685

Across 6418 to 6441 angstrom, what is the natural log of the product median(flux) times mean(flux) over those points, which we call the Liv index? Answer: 4.308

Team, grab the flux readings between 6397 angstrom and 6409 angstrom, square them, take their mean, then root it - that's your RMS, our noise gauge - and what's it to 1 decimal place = 8.5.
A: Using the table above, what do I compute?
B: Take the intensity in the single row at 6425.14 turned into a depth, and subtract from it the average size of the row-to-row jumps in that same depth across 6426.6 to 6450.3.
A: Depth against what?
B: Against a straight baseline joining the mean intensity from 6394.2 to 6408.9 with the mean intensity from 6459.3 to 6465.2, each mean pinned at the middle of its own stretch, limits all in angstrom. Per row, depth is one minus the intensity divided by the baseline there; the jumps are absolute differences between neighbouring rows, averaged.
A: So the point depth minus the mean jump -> 0.019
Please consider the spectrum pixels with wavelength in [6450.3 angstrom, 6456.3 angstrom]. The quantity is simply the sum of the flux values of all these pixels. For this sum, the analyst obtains 17.3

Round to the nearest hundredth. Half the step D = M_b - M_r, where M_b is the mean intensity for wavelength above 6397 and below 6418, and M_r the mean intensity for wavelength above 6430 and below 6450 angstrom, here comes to -0.18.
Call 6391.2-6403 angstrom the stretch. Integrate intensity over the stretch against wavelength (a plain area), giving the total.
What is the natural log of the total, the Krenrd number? 4.61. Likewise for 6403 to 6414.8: 4.62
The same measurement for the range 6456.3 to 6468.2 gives 4.66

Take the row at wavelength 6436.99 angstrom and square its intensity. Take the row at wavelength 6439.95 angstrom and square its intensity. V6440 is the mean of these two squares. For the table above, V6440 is 78.2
